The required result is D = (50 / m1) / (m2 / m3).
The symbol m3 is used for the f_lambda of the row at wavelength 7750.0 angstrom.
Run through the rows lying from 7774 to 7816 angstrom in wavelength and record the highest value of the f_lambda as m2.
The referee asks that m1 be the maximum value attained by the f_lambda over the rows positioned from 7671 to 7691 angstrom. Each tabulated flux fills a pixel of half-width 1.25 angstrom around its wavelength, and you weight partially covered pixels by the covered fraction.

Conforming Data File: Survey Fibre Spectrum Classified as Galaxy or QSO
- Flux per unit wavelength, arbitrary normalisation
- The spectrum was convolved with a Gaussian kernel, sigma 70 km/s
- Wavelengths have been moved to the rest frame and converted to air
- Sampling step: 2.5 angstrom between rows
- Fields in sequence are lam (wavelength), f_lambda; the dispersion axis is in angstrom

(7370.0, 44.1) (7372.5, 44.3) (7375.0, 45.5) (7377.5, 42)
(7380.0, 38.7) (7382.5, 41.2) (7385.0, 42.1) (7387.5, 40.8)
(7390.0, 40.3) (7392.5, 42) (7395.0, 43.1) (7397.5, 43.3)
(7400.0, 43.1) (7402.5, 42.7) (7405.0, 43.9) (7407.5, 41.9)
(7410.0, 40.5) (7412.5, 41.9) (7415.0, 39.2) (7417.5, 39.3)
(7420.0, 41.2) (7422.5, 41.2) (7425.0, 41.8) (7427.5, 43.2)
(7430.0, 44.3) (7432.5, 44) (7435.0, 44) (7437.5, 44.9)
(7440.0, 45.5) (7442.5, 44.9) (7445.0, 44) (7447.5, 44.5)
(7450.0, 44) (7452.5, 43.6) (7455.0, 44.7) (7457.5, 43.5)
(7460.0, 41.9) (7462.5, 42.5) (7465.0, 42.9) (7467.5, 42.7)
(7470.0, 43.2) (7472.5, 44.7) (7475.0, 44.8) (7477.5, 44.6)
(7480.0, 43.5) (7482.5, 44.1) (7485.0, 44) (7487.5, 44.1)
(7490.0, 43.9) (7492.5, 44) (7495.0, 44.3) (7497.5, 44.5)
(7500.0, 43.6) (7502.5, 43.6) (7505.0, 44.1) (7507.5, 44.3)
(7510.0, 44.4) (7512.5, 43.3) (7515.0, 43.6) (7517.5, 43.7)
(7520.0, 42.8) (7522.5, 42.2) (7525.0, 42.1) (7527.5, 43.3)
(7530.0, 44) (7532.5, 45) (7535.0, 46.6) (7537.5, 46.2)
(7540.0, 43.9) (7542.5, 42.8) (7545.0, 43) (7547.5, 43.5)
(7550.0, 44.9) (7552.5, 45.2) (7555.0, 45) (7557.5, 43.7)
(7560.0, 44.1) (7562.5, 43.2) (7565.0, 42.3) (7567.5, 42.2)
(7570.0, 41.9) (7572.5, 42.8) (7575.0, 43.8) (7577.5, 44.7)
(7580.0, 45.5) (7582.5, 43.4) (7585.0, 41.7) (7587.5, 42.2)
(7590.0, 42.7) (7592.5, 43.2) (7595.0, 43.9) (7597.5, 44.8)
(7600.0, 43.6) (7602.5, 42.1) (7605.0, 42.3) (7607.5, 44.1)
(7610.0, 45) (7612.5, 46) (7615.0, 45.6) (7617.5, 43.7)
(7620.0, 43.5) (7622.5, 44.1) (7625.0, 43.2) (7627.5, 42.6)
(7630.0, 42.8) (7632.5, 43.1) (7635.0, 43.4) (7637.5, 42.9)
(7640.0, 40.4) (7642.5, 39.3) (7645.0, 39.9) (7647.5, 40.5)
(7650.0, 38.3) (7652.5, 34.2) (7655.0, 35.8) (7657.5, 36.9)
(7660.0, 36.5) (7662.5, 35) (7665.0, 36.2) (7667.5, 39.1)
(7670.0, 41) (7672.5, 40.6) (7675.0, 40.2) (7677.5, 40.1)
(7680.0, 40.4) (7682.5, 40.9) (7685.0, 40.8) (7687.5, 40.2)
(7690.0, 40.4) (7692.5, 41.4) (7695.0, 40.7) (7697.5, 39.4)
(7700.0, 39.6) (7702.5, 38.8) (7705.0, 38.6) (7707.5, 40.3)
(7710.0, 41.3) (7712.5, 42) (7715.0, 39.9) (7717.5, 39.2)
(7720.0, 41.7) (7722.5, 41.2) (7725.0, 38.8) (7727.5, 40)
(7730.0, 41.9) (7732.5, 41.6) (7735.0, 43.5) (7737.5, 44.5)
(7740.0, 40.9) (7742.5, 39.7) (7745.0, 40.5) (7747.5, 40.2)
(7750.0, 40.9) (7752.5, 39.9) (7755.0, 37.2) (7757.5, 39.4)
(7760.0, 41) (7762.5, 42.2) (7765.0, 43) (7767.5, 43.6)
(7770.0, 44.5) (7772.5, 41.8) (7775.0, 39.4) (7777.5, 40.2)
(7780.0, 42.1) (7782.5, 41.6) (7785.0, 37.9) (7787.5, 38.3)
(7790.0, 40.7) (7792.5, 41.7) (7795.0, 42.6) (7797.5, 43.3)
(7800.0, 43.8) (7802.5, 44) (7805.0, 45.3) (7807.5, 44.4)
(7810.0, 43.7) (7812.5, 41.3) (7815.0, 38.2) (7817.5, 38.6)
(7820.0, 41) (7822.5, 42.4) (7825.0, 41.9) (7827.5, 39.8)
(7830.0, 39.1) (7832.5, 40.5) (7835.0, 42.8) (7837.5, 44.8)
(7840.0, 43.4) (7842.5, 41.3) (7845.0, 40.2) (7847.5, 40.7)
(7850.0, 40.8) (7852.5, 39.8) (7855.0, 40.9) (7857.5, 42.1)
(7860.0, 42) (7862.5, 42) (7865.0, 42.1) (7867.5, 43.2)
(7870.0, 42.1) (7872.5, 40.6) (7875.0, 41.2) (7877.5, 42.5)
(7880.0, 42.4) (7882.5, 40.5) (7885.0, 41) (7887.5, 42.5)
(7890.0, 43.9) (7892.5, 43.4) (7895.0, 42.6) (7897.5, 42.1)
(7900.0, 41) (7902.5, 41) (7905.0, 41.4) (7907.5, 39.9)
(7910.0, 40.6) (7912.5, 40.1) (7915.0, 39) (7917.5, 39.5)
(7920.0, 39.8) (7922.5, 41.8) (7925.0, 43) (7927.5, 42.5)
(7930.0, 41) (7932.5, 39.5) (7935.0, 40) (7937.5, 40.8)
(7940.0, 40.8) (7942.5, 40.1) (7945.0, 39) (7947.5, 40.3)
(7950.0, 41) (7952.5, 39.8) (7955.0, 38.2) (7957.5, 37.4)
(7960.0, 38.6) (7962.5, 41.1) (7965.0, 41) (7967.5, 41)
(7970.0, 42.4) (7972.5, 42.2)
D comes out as 1.10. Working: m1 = 40.9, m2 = 45.3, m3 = 40.9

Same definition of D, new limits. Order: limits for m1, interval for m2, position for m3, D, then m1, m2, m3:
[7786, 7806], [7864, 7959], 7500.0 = 1.10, 45.3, 43.9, 43.6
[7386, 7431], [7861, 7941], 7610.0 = 1.16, 44.3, 43.9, 45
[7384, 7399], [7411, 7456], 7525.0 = 1.07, 43.3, 45.5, 42.1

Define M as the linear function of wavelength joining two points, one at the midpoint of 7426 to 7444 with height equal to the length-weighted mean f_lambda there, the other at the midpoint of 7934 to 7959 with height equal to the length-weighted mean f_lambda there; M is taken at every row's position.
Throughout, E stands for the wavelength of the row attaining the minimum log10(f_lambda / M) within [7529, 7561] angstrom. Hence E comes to 7542.5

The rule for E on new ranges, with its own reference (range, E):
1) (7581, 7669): 7652.5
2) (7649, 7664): 7652.5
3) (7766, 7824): 7785.0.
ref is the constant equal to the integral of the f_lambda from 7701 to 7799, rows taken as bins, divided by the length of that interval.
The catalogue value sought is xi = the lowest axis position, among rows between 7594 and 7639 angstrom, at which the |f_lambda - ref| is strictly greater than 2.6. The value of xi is 7595.0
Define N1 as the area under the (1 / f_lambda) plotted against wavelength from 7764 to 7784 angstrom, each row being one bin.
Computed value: 0.48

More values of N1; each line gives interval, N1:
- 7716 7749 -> 0.81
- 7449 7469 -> 0.46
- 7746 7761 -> 0.38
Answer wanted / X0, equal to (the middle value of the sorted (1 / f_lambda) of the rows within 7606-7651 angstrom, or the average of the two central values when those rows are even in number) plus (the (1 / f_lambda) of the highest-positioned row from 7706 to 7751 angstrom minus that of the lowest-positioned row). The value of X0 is 0.0228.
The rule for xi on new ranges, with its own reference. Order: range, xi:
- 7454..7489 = 7455.0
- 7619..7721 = 7622.5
